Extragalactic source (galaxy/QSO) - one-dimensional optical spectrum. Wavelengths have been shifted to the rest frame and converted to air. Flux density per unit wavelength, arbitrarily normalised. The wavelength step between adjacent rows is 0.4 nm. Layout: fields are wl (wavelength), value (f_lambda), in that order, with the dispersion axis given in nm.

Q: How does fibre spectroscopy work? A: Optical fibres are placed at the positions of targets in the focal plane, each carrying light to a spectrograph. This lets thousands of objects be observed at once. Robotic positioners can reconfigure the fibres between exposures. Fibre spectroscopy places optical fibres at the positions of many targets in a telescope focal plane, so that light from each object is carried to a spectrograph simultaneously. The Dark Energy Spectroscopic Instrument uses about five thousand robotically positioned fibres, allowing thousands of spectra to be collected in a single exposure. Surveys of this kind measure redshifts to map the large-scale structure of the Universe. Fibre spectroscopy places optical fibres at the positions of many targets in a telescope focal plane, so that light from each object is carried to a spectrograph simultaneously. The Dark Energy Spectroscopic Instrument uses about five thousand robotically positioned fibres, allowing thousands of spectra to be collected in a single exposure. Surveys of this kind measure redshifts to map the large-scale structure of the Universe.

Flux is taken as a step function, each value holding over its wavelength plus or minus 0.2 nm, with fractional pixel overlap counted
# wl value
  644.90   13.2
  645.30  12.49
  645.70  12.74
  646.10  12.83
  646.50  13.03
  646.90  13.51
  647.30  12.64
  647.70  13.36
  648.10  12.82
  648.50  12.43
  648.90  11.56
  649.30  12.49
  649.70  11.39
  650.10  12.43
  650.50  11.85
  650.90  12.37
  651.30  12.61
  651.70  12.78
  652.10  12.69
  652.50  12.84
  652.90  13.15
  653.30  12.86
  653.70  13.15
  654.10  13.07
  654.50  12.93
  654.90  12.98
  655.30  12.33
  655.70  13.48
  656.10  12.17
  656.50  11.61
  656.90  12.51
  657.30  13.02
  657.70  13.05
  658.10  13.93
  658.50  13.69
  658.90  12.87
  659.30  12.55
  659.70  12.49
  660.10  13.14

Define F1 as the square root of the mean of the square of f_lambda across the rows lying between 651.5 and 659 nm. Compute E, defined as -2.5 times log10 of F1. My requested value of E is -2.78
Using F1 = 12.9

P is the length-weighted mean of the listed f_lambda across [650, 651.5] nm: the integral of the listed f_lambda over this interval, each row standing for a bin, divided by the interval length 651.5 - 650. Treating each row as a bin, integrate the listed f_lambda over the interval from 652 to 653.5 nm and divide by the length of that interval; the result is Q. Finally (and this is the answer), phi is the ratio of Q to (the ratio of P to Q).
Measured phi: 13.5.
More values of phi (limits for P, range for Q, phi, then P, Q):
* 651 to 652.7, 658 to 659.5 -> 13.7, 12.71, 13.2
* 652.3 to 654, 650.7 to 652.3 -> 12.2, 13.00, 12.6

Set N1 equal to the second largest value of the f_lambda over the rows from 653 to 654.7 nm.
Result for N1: 13.07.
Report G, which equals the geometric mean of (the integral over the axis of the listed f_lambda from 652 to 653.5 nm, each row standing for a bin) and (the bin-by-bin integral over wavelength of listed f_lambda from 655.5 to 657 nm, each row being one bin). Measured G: 19.0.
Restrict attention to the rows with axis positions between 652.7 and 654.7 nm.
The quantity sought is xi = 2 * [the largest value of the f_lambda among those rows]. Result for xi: 26.3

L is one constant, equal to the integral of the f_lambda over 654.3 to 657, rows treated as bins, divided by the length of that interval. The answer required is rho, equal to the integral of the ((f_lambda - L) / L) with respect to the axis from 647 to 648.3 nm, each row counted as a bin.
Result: 0.04 nm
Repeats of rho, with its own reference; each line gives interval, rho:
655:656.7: -0.02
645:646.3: 0.02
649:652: -0.07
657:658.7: 0.11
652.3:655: 0.09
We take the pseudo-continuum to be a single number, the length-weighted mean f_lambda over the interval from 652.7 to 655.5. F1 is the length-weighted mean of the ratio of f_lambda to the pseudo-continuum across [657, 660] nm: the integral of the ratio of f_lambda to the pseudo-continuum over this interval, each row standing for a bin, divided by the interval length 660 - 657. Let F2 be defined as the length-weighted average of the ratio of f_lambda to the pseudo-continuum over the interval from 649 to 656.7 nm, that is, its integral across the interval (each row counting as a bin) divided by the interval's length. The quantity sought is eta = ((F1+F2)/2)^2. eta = 0.984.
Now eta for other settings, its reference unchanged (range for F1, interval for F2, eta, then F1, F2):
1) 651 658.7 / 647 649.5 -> 0.971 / 1.00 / 0.97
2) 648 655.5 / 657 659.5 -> 0.990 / 0.97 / 1.02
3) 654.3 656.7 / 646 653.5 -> 0.950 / 0.97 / 0.98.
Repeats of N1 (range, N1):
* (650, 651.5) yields 12.43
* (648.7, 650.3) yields 12.43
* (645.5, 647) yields 13.03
